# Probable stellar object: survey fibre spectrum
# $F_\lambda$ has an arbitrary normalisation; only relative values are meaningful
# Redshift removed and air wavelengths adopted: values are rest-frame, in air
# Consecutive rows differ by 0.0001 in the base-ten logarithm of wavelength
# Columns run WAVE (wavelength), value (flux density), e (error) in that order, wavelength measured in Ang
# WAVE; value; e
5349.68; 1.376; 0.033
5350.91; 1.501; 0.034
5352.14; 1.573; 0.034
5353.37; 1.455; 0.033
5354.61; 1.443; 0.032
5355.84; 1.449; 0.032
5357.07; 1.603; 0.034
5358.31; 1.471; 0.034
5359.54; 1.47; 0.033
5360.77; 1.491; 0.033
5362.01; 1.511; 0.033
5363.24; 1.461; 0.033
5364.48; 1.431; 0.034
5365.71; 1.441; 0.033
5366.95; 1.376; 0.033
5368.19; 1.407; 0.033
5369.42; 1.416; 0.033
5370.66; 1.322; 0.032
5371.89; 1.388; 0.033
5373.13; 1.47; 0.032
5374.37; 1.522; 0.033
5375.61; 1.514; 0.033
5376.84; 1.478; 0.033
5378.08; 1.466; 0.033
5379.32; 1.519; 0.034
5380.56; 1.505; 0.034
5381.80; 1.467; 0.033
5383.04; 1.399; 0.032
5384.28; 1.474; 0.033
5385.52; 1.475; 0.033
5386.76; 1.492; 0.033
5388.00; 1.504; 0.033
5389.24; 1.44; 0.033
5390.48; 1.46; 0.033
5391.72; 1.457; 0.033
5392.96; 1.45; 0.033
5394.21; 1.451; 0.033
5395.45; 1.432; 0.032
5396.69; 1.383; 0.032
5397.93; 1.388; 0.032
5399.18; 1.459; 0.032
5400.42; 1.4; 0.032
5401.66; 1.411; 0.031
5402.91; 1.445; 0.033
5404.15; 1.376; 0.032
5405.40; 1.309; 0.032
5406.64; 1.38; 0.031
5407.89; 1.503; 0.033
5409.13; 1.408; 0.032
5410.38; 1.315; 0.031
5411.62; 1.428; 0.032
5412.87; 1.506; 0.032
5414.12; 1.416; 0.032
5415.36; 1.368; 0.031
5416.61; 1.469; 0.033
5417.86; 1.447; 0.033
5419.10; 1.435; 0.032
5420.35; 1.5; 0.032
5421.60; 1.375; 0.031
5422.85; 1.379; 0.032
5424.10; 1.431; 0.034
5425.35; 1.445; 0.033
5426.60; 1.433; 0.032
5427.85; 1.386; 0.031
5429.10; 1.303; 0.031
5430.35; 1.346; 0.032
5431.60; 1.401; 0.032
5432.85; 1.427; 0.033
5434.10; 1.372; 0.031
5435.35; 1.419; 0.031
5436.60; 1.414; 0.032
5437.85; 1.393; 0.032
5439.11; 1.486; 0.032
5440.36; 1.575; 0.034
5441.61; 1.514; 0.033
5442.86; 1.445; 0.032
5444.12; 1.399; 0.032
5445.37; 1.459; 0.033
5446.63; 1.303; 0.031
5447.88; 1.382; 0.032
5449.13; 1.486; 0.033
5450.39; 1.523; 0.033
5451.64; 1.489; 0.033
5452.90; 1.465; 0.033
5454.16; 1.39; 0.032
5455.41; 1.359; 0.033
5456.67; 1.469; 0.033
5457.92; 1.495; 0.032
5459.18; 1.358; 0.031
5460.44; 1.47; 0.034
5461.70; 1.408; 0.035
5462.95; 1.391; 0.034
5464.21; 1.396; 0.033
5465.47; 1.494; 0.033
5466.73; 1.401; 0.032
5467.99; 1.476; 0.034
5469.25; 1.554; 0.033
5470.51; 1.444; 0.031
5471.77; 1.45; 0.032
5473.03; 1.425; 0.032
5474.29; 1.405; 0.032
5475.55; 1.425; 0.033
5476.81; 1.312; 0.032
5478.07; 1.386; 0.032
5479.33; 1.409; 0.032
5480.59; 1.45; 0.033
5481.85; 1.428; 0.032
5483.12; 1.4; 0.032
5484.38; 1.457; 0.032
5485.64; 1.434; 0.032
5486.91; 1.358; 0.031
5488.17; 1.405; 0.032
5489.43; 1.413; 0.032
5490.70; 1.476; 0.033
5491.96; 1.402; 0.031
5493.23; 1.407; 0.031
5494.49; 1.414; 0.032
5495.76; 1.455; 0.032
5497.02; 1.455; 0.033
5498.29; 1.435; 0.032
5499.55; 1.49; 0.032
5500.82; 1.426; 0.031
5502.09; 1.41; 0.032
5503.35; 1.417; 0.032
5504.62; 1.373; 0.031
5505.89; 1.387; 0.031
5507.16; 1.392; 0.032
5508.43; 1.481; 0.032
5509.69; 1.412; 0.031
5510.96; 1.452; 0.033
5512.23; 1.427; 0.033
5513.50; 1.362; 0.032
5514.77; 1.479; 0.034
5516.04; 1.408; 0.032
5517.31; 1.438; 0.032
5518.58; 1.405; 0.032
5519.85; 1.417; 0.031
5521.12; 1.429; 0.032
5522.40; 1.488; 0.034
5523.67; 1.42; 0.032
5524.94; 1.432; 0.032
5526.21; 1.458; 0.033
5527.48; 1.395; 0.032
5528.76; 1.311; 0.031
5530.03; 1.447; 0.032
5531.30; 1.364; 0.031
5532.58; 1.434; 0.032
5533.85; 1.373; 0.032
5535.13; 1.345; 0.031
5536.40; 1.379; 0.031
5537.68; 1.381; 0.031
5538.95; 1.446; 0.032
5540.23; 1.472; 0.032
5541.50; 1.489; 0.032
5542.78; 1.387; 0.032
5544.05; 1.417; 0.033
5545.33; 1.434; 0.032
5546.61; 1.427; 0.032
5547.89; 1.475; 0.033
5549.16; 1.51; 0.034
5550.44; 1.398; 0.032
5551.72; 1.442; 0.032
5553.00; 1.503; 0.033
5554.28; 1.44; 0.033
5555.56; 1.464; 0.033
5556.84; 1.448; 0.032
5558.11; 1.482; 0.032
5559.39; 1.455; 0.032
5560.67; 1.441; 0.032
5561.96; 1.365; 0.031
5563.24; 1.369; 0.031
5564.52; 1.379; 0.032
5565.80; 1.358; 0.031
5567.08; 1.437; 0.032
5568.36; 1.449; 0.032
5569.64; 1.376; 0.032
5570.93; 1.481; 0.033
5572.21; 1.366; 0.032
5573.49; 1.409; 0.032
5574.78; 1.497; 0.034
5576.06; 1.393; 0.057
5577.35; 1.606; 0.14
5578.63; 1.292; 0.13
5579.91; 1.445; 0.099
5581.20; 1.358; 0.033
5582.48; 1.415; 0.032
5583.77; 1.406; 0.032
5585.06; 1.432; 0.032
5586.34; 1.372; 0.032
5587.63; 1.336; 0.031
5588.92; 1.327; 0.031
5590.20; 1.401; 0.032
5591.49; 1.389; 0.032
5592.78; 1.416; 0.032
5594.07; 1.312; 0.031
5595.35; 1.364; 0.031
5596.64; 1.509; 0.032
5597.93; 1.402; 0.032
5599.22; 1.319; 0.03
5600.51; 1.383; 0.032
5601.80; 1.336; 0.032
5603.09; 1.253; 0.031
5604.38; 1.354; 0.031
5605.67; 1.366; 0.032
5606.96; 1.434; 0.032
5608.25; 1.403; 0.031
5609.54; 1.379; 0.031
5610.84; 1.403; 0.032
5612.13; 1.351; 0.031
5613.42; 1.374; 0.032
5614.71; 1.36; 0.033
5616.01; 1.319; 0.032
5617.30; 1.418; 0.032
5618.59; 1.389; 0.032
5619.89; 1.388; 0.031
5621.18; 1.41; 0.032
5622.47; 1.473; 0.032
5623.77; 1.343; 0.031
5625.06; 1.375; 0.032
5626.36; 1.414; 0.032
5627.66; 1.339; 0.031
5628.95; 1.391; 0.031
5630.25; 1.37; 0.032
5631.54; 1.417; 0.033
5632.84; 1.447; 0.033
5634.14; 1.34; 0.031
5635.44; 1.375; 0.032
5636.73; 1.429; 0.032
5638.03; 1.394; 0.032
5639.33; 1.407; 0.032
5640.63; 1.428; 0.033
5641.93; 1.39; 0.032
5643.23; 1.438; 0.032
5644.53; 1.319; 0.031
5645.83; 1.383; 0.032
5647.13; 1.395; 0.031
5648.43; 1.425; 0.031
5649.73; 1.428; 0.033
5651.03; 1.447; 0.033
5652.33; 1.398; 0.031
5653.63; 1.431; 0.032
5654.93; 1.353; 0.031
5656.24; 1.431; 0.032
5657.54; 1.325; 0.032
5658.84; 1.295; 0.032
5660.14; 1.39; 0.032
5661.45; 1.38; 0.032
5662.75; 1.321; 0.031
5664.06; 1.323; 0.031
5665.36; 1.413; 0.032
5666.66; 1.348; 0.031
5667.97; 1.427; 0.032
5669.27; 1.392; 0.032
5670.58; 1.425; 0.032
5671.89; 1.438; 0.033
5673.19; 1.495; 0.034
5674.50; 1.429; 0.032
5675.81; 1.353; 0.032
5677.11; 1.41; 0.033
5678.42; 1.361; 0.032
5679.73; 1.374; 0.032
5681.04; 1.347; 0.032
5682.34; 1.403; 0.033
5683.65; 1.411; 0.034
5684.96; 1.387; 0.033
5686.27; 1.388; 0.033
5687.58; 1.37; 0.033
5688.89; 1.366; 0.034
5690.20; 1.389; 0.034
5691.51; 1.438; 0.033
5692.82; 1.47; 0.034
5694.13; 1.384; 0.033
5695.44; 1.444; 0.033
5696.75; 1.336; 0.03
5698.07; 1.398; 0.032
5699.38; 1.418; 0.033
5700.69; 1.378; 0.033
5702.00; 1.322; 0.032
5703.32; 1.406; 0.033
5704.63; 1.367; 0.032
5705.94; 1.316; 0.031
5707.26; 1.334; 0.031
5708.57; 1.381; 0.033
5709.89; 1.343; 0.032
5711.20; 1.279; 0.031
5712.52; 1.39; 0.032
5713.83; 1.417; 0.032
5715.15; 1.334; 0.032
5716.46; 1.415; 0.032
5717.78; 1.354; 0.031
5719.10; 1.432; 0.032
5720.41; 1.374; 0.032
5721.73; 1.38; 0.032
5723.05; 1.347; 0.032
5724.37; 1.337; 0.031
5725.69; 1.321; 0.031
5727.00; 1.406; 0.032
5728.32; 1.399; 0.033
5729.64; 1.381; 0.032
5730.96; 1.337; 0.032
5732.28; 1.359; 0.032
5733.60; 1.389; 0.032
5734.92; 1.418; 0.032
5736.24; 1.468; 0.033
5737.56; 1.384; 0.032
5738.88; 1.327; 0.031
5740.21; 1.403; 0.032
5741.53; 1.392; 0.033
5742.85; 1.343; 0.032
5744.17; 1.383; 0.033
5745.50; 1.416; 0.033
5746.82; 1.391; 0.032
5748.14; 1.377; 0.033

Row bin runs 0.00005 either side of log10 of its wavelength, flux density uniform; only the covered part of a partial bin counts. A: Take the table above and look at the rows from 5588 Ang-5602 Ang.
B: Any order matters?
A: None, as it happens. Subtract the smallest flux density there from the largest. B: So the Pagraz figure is 0.197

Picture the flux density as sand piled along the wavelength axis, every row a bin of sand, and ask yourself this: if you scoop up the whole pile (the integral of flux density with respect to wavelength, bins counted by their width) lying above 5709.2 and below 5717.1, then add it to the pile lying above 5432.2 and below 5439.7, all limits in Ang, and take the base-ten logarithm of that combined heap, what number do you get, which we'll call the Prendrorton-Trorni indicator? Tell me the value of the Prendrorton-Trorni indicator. 1.33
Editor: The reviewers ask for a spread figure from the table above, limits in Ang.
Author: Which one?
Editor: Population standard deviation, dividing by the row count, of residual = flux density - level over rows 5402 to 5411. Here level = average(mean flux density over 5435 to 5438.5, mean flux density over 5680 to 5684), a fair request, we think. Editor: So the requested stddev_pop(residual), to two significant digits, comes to 0.064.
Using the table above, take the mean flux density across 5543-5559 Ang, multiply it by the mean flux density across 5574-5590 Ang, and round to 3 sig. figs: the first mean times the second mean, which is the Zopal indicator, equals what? 2.04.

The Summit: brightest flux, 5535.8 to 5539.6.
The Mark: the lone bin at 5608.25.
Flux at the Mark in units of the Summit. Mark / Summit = 0.97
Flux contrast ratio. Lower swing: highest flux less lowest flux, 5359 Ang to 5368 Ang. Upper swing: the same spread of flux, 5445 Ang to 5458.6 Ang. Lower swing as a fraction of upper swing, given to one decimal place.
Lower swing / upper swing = 0.6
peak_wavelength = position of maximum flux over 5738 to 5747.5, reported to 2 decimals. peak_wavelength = 5745.50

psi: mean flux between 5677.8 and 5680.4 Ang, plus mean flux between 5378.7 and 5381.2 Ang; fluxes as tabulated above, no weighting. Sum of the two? 2.88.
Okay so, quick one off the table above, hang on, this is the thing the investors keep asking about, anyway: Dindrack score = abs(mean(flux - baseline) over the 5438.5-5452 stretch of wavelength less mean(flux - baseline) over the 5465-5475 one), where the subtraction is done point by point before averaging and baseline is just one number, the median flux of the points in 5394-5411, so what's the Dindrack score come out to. 0.004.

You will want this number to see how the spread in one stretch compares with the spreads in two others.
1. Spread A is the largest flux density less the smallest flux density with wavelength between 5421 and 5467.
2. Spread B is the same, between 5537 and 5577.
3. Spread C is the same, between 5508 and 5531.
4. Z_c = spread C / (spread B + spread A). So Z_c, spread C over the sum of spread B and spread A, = 0.42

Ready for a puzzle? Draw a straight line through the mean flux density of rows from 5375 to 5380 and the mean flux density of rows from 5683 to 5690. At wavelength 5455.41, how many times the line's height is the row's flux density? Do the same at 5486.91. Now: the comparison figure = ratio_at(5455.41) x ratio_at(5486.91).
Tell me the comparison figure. 0.86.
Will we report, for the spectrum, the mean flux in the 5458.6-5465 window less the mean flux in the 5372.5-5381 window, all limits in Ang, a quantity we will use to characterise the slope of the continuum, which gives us -0.09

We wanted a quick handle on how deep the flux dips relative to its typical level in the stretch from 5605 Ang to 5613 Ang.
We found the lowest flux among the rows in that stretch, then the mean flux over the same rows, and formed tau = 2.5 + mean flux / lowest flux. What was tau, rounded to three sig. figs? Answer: 3.53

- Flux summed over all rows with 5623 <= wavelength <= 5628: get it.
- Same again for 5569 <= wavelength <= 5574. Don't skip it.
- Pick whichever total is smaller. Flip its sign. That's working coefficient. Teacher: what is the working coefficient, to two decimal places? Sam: -5.47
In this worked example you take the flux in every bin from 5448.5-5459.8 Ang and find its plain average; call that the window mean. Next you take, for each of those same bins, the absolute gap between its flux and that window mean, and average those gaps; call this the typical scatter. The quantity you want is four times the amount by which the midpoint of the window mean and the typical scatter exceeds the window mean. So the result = -2.791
